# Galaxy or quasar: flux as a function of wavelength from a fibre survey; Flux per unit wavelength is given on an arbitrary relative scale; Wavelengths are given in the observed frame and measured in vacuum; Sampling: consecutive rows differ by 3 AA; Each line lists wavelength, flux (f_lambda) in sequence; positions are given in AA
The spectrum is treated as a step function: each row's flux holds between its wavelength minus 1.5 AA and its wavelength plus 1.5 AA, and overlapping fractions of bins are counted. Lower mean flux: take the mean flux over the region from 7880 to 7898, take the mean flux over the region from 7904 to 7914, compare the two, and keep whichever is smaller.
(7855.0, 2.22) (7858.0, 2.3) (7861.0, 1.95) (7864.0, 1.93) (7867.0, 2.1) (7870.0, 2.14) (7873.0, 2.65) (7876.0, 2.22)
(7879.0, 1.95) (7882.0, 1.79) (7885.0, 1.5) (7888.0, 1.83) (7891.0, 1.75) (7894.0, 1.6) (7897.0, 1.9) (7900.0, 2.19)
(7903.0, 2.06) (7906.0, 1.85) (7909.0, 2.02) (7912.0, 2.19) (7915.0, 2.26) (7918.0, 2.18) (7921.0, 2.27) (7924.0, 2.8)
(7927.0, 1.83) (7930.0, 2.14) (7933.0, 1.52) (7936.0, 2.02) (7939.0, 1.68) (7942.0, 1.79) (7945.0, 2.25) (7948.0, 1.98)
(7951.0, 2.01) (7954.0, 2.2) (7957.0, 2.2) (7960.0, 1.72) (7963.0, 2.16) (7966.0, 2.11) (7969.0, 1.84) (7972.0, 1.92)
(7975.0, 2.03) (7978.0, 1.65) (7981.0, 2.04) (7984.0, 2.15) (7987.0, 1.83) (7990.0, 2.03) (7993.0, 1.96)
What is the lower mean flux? 1.73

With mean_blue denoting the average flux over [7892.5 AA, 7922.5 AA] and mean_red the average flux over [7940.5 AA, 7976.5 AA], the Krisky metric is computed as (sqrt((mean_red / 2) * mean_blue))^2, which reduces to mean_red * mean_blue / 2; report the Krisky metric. 2.07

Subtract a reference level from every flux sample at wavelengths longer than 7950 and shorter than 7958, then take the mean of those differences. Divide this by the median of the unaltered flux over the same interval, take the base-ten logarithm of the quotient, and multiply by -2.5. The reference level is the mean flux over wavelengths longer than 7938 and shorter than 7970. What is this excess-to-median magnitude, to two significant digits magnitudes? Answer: 3.0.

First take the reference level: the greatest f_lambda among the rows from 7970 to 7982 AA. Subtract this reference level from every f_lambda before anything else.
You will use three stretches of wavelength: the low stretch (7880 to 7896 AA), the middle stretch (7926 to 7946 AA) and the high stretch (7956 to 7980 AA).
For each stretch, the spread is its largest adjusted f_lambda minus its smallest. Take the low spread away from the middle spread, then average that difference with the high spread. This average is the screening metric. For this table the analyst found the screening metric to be 0.5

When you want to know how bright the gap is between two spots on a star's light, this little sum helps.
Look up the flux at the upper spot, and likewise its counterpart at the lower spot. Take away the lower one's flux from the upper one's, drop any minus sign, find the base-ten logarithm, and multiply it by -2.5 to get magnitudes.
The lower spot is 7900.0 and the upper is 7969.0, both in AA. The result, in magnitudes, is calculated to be 1.1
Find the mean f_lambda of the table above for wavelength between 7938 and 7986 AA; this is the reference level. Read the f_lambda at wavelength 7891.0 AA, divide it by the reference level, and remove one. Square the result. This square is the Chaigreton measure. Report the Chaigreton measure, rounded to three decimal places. 0.014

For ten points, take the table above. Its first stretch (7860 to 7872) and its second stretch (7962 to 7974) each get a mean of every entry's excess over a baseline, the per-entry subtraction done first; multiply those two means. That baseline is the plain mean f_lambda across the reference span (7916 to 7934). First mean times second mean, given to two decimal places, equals 0.01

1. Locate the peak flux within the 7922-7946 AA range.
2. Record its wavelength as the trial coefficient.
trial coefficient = 7924.0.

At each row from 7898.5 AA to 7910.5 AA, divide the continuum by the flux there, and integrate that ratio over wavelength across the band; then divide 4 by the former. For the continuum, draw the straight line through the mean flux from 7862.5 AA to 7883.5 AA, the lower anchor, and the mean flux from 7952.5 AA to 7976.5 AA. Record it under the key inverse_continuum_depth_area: 0.324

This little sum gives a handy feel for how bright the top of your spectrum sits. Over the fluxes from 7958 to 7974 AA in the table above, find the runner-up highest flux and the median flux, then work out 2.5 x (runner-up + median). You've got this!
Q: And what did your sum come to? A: 10.1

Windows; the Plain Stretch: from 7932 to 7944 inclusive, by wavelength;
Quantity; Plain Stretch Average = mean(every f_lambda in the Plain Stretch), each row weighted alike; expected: 1.8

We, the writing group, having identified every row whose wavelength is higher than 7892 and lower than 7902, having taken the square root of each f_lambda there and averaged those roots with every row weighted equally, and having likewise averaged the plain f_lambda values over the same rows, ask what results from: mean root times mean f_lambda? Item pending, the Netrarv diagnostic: 2.61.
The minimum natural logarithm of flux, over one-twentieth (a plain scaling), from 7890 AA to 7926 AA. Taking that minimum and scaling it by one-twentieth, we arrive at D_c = 0.0235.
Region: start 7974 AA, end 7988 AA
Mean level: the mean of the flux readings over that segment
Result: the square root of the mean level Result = 1.39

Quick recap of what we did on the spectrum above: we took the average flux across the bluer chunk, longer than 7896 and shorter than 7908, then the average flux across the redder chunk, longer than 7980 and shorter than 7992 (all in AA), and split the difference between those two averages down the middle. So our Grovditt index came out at 2.01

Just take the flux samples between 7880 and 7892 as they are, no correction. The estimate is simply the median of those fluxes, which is 1.77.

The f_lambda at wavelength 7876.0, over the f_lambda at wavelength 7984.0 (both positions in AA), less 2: -0.97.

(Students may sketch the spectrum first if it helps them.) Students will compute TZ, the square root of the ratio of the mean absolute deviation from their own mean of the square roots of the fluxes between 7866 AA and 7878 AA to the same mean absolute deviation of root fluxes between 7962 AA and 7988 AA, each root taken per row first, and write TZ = 1.09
